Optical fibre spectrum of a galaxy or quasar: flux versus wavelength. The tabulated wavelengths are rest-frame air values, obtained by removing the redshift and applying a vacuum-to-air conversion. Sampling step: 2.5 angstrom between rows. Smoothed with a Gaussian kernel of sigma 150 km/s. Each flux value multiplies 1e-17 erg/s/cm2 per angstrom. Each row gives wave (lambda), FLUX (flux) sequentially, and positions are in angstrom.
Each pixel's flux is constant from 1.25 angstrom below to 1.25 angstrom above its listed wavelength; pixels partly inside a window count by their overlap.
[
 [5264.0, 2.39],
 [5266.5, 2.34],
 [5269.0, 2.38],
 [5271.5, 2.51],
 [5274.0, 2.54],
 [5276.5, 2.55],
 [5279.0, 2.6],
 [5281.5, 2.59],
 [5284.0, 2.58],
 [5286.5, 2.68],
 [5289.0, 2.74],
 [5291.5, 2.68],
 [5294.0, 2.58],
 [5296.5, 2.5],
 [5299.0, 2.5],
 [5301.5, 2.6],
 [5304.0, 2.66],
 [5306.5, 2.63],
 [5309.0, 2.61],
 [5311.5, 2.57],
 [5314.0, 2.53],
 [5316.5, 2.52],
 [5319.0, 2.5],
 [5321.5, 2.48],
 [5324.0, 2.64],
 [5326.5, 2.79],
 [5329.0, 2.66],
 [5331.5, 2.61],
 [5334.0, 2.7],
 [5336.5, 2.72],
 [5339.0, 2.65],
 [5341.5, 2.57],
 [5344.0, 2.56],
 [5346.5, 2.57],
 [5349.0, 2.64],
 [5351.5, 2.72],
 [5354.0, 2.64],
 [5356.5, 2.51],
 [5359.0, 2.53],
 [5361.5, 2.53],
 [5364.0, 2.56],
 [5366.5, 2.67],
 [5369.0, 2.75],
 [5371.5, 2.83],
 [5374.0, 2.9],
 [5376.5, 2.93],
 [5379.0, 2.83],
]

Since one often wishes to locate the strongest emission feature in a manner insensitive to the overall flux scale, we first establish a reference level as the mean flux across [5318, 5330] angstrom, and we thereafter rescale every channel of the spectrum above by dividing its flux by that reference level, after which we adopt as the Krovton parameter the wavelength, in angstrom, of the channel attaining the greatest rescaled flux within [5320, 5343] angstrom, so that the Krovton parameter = 5326.5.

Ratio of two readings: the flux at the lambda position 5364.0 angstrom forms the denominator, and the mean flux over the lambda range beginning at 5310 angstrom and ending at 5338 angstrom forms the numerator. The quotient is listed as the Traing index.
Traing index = 1.020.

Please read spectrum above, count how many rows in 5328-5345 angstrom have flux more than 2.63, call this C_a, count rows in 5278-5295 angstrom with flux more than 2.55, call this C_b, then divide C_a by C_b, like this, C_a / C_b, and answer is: 0.57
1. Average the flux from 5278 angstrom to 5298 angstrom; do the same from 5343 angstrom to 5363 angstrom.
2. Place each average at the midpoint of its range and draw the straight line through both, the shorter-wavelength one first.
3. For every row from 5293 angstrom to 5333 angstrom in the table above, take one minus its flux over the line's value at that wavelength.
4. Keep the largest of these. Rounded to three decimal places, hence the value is 0.047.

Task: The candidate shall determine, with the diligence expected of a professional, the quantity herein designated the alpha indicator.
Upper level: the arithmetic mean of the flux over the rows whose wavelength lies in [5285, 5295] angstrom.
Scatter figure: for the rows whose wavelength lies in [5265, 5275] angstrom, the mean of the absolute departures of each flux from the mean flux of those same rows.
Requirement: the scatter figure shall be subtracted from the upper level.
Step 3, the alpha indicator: 2.59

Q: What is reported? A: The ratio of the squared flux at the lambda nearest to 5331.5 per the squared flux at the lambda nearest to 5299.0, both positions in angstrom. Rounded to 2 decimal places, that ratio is 1.09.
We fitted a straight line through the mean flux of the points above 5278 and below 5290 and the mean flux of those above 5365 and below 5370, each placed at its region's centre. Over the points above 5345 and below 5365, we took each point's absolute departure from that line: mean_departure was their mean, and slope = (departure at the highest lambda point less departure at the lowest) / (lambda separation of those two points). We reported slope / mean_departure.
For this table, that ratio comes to 0.01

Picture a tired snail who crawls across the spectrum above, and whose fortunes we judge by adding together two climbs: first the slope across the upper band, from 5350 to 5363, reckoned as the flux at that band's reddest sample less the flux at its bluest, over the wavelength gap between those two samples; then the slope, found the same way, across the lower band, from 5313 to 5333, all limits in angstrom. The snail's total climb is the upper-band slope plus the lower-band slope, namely -0.014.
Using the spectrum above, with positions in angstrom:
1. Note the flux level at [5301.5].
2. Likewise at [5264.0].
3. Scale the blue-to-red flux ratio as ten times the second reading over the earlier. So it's 9.2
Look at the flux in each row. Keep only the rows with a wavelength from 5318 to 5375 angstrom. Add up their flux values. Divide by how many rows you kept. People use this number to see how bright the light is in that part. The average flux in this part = 2.64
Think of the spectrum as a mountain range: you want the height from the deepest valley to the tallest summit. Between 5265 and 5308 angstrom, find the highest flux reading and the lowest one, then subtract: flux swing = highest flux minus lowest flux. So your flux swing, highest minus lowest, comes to 0.40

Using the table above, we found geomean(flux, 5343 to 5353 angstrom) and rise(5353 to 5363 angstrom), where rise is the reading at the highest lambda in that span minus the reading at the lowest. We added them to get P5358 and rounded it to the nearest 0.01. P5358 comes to 2.51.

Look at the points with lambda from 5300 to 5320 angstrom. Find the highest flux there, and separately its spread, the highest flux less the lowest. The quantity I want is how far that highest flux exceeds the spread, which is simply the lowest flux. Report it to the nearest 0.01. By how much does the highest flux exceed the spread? 2.50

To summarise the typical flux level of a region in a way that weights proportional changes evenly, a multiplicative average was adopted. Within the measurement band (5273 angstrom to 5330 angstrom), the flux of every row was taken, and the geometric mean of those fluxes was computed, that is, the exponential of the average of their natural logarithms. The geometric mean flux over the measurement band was 2.60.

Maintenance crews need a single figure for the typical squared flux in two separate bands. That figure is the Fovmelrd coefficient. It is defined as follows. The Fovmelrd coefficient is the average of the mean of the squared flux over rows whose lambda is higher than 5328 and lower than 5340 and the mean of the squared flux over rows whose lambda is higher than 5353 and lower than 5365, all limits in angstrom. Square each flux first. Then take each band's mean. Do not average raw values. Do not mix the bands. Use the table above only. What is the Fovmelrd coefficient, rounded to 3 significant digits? 6.82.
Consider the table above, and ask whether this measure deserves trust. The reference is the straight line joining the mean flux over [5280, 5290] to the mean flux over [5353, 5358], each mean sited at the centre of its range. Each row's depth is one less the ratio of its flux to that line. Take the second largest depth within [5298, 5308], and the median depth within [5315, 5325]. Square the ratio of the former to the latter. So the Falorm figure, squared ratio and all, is 0.1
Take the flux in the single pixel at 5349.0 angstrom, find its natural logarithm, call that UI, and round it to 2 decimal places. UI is 0.97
